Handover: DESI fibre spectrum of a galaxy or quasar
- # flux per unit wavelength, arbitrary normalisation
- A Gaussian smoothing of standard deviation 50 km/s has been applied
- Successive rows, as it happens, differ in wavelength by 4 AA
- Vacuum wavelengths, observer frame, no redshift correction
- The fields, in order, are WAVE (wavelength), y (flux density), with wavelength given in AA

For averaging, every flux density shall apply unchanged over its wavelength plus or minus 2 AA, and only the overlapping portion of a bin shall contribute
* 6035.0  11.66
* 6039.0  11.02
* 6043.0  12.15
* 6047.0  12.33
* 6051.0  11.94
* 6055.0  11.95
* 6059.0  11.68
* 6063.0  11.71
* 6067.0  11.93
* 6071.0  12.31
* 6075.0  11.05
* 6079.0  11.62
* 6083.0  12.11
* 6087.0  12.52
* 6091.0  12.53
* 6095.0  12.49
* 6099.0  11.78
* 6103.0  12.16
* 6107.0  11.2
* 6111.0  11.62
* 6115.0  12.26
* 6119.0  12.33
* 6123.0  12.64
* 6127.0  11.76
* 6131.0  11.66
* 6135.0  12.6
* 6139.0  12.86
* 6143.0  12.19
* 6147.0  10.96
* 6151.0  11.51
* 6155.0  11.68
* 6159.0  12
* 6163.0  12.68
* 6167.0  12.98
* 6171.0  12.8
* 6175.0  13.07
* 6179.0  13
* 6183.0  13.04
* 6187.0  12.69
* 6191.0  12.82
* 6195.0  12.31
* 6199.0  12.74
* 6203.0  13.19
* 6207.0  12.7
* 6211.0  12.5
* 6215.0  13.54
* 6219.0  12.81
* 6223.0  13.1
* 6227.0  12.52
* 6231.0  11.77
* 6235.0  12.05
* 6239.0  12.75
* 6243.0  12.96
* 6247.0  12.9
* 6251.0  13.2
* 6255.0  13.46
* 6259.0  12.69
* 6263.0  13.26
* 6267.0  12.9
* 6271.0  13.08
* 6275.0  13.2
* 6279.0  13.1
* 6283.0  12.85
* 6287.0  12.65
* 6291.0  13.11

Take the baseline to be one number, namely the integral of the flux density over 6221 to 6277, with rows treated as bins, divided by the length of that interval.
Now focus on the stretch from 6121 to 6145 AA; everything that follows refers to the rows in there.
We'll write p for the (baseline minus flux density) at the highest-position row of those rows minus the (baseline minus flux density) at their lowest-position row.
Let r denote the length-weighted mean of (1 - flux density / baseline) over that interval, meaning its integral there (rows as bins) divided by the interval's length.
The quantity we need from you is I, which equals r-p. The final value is -0.4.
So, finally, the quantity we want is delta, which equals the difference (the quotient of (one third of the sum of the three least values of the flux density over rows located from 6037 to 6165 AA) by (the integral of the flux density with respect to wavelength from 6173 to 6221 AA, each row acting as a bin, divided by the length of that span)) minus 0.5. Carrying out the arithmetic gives 0.36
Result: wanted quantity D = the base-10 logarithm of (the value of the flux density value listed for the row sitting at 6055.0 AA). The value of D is 1.08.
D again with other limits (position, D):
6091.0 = 1.10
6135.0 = 1.10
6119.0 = 1.09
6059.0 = 1.07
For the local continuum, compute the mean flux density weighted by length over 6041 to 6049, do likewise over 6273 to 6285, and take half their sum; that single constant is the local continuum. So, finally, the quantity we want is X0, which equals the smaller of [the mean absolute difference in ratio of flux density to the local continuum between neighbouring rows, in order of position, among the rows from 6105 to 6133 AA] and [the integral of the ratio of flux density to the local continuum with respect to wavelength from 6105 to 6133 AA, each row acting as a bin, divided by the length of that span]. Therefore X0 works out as 0.032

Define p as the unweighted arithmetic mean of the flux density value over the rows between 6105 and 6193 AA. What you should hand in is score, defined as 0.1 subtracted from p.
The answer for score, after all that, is 12.2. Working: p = 12.3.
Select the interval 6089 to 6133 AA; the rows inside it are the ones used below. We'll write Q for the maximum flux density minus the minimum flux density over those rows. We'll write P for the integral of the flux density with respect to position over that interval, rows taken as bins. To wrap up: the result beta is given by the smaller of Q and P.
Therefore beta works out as 1.44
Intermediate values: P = 530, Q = 1.44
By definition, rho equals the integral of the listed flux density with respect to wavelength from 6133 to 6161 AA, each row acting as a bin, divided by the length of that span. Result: 12.0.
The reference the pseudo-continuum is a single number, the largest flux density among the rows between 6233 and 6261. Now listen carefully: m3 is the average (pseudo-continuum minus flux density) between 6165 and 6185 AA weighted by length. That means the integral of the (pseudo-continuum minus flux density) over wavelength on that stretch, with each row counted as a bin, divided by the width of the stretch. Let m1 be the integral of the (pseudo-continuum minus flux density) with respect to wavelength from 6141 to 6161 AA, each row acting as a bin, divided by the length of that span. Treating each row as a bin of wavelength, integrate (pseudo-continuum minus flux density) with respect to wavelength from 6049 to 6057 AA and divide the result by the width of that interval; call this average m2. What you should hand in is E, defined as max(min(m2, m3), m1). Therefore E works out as 1.79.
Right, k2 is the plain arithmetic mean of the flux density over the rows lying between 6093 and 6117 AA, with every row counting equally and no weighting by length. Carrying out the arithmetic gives 11.9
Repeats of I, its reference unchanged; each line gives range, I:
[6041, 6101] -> -0.3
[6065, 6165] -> 0.8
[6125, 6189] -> 1.0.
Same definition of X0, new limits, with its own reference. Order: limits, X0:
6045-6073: 0.017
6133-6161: 0.042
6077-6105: 0.027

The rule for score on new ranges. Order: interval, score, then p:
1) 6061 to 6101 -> 11.9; 12.0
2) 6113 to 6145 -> 12.2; 12.3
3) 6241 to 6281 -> 13.0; 13.1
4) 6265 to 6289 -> 12.9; 13.0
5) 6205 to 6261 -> 12.7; 12.8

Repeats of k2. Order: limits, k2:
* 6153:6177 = 12.5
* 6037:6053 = 11.9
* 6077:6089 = 12.1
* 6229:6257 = 12.7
